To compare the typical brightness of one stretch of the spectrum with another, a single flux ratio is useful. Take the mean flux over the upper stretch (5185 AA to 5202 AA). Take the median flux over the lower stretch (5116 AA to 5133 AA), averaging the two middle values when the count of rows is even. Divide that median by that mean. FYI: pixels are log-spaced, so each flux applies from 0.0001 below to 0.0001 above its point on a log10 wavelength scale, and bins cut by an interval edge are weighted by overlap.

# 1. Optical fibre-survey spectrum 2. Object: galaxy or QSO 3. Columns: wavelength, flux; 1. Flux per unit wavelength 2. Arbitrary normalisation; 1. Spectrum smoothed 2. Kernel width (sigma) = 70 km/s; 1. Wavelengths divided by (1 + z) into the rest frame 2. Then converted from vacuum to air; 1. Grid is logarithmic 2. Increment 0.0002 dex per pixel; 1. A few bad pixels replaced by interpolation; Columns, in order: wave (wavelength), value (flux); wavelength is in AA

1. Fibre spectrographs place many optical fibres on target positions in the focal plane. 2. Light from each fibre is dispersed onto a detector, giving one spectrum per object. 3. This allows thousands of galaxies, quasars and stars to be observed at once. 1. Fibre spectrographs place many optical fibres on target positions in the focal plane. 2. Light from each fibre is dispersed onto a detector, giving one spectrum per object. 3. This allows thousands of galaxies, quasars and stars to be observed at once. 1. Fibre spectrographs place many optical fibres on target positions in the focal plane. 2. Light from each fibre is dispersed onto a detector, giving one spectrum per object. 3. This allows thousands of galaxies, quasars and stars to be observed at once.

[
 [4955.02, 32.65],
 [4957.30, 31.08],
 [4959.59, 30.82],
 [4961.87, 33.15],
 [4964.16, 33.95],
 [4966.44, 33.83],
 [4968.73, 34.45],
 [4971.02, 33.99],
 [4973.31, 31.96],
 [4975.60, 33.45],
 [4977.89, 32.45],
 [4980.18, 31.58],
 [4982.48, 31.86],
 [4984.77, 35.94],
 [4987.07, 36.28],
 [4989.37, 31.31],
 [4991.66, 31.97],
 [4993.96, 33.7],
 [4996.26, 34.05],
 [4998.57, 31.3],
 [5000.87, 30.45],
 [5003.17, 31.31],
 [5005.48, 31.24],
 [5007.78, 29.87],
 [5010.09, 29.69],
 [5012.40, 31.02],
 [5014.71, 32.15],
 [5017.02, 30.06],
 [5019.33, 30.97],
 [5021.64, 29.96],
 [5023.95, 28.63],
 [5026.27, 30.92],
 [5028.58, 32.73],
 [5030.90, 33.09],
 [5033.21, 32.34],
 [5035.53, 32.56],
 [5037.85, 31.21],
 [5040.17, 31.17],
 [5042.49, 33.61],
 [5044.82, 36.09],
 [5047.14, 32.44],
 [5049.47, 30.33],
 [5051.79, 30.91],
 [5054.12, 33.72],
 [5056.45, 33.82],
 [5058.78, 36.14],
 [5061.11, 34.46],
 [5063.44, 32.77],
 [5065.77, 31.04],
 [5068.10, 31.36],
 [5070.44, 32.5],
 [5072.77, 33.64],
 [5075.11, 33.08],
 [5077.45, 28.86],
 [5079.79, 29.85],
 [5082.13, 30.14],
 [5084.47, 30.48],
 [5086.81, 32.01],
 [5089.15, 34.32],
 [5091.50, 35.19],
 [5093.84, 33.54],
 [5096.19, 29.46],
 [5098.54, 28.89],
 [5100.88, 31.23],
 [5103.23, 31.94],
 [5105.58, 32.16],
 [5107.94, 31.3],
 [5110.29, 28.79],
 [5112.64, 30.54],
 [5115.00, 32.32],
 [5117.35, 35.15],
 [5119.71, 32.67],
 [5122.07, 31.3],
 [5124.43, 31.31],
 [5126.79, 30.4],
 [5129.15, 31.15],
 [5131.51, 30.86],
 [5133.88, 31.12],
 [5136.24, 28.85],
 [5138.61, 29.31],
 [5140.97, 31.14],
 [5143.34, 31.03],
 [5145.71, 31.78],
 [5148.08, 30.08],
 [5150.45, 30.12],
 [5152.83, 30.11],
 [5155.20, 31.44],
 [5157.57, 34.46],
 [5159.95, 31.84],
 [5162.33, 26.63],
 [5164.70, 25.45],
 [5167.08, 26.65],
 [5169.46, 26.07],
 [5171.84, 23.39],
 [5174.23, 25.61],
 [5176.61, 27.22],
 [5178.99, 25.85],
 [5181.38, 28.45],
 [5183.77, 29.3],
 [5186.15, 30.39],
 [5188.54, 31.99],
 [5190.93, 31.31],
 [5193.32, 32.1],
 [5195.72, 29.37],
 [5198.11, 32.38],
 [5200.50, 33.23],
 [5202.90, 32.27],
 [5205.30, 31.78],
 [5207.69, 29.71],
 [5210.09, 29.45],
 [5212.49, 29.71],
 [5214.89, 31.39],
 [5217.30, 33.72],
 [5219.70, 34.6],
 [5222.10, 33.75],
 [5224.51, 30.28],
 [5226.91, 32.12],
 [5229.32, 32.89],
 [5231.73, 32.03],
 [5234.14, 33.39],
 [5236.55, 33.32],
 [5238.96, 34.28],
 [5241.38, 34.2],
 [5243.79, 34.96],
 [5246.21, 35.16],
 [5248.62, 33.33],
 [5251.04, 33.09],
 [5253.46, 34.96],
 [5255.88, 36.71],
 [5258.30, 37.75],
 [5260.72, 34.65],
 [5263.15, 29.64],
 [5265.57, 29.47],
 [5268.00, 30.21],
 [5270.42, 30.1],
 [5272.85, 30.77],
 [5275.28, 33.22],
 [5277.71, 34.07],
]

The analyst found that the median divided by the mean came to 0.99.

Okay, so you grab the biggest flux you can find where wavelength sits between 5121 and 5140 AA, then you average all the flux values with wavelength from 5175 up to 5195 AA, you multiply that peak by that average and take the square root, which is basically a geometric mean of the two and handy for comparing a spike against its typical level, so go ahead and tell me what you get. 30.4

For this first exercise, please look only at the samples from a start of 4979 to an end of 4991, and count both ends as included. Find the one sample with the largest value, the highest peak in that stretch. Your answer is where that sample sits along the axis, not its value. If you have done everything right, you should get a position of 4987.07 AA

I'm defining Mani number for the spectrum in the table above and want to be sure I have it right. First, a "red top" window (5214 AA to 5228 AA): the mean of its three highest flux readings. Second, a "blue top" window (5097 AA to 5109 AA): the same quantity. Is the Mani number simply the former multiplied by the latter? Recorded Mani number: 1082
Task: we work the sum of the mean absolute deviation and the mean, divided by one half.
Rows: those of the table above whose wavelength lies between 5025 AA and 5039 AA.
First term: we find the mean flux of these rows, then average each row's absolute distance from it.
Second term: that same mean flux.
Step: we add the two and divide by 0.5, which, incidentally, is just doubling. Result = 65.7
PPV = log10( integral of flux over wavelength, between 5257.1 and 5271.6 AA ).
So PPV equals 2.67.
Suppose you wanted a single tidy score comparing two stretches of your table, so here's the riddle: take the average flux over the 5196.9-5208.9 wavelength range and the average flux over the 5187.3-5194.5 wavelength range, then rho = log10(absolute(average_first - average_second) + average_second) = 1.50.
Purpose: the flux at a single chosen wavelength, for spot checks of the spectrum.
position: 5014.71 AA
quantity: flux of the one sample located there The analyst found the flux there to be 32.15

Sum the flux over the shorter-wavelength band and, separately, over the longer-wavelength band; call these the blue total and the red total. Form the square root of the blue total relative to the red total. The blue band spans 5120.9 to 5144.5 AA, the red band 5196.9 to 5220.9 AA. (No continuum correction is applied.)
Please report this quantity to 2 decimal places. 0.98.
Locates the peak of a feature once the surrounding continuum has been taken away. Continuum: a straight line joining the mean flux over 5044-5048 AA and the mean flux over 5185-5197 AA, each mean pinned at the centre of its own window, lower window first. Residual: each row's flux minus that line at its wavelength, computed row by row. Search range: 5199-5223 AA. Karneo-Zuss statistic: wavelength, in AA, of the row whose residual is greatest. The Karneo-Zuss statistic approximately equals 5219.70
